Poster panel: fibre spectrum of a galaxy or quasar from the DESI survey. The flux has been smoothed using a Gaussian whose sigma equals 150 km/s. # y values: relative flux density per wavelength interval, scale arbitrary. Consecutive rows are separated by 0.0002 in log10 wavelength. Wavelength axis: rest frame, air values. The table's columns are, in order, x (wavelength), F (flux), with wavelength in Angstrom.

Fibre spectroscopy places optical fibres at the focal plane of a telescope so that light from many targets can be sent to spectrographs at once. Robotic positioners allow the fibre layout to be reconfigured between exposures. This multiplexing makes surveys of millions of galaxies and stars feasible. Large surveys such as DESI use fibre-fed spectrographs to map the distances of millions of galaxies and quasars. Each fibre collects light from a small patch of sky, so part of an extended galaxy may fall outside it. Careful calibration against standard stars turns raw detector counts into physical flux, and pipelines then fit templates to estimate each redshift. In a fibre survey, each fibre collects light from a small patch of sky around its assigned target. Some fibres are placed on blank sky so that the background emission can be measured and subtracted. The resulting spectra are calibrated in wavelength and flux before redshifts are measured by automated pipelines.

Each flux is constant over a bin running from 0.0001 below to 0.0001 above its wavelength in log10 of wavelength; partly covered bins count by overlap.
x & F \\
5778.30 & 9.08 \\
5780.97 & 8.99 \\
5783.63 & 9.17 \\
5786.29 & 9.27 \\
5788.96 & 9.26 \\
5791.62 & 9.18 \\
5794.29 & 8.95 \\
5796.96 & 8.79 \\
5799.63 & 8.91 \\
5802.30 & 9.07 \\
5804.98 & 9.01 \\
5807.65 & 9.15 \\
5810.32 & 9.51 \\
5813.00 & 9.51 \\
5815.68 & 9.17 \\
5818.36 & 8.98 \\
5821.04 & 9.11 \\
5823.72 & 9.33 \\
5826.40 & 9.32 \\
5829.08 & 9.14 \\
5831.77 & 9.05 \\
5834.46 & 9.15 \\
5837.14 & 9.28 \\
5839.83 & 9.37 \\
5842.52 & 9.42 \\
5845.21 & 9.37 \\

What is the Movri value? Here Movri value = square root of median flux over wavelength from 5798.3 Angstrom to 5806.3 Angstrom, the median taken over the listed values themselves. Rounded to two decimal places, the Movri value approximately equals 3.00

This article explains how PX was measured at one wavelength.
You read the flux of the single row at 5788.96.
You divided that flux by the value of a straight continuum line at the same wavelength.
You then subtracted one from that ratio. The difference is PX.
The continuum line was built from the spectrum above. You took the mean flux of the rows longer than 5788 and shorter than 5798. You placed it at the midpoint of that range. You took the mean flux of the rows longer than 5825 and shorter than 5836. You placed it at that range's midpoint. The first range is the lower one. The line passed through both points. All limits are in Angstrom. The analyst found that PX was 0.025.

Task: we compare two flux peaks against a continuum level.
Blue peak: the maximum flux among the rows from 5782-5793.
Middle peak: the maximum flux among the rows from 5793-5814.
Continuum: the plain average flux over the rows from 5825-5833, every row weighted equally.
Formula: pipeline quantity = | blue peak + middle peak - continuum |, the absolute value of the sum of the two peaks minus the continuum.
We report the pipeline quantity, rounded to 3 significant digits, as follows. 9.61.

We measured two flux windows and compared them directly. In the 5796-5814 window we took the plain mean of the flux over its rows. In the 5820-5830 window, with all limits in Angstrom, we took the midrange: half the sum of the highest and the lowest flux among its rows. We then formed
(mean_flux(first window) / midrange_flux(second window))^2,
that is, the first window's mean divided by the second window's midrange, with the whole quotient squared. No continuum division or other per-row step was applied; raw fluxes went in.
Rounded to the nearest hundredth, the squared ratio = 0.98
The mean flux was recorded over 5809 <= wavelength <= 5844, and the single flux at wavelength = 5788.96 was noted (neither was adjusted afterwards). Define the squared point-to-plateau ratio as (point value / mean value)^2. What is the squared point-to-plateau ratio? 1.00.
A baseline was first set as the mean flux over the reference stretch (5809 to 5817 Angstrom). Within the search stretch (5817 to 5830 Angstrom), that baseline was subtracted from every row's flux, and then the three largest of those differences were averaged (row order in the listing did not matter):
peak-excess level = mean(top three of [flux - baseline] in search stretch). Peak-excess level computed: -0.13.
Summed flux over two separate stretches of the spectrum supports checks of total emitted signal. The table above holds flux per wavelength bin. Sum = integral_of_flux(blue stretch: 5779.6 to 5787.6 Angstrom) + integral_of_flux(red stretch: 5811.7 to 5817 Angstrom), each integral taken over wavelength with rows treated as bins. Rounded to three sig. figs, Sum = 123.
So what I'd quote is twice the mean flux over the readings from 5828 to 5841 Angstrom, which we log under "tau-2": 18.4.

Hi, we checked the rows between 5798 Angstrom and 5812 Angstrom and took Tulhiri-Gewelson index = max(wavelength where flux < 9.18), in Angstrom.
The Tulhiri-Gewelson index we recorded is 5807.65 Angstrom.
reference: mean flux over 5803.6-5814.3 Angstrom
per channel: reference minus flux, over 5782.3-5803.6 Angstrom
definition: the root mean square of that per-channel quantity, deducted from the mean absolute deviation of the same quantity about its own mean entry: -0.13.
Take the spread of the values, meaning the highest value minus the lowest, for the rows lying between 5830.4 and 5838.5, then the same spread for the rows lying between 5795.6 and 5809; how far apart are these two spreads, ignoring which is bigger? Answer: 0.13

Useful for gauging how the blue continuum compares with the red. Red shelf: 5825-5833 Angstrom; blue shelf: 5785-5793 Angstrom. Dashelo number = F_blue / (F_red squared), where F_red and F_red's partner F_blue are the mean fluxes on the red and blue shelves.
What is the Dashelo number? 0.110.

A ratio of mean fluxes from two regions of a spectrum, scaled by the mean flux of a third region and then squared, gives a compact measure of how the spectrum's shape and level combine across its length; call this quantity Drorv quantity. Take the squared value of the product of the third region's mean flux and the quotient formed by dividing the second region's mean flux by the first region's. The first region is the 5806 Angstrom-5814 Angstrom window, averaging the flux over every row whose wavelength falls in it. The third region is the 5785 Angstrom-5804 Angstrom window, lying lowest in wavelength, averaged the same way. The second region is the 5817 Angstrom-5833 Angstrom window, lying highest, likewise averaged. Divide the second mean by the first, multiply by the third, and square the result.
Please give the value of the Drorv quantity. 78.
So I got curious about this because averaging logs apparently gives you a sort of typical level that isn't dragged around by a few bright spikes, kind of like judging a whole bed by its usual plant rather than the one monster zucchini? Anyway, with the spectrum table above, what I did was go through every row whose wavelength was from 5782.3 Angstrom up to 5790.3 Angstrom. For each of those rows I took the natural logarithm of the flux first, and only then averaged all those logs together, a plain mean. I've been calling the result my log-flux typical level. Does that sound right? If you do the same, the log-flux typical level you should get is 2.22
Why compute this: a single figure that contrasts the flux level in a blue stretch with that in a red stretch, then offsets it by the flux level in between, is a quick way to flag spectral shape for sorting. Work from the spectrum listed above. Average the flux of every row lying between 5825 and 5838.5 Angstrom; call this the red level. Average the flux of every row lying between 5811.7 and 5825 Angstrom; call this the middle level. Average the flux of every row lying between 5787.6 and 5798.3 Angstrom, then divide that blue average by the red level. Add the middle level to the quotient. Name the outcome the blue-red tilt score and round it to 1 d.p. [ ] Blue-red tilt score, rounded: 10.2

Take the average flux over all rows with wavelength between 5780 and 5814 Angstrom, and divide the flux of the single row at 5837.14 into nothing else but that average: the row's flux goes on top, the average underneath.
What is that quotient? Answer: 1.02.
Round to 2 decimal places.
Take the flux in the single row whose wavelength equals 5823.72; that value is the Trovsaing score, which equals 9.33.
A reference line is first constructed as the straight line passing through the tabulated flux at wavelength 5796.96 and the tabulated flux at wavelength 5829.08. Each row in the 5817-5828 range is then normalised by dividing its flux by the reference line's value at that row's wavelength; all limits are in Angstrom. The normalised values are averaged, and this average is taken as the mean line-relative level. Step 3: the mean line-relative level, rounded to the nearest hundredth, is 1.01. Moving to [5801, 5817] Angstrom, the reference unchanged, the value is 1.04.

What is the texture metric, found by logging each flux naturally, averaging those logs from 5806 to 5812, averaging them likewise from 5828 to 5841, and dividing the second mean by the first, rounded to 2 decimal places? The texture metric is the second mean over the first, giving 0.99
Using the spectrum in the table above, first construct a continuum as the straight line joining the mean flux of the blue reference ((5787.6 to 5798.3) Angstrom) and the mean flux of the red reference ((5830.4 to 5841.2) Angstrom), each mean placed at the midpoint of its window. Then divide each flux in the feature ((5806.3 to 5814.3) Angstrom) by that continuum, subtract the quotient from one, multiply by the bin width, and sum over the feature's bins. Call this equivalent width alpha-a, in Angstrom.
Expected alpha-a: -0.24 Angstrom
